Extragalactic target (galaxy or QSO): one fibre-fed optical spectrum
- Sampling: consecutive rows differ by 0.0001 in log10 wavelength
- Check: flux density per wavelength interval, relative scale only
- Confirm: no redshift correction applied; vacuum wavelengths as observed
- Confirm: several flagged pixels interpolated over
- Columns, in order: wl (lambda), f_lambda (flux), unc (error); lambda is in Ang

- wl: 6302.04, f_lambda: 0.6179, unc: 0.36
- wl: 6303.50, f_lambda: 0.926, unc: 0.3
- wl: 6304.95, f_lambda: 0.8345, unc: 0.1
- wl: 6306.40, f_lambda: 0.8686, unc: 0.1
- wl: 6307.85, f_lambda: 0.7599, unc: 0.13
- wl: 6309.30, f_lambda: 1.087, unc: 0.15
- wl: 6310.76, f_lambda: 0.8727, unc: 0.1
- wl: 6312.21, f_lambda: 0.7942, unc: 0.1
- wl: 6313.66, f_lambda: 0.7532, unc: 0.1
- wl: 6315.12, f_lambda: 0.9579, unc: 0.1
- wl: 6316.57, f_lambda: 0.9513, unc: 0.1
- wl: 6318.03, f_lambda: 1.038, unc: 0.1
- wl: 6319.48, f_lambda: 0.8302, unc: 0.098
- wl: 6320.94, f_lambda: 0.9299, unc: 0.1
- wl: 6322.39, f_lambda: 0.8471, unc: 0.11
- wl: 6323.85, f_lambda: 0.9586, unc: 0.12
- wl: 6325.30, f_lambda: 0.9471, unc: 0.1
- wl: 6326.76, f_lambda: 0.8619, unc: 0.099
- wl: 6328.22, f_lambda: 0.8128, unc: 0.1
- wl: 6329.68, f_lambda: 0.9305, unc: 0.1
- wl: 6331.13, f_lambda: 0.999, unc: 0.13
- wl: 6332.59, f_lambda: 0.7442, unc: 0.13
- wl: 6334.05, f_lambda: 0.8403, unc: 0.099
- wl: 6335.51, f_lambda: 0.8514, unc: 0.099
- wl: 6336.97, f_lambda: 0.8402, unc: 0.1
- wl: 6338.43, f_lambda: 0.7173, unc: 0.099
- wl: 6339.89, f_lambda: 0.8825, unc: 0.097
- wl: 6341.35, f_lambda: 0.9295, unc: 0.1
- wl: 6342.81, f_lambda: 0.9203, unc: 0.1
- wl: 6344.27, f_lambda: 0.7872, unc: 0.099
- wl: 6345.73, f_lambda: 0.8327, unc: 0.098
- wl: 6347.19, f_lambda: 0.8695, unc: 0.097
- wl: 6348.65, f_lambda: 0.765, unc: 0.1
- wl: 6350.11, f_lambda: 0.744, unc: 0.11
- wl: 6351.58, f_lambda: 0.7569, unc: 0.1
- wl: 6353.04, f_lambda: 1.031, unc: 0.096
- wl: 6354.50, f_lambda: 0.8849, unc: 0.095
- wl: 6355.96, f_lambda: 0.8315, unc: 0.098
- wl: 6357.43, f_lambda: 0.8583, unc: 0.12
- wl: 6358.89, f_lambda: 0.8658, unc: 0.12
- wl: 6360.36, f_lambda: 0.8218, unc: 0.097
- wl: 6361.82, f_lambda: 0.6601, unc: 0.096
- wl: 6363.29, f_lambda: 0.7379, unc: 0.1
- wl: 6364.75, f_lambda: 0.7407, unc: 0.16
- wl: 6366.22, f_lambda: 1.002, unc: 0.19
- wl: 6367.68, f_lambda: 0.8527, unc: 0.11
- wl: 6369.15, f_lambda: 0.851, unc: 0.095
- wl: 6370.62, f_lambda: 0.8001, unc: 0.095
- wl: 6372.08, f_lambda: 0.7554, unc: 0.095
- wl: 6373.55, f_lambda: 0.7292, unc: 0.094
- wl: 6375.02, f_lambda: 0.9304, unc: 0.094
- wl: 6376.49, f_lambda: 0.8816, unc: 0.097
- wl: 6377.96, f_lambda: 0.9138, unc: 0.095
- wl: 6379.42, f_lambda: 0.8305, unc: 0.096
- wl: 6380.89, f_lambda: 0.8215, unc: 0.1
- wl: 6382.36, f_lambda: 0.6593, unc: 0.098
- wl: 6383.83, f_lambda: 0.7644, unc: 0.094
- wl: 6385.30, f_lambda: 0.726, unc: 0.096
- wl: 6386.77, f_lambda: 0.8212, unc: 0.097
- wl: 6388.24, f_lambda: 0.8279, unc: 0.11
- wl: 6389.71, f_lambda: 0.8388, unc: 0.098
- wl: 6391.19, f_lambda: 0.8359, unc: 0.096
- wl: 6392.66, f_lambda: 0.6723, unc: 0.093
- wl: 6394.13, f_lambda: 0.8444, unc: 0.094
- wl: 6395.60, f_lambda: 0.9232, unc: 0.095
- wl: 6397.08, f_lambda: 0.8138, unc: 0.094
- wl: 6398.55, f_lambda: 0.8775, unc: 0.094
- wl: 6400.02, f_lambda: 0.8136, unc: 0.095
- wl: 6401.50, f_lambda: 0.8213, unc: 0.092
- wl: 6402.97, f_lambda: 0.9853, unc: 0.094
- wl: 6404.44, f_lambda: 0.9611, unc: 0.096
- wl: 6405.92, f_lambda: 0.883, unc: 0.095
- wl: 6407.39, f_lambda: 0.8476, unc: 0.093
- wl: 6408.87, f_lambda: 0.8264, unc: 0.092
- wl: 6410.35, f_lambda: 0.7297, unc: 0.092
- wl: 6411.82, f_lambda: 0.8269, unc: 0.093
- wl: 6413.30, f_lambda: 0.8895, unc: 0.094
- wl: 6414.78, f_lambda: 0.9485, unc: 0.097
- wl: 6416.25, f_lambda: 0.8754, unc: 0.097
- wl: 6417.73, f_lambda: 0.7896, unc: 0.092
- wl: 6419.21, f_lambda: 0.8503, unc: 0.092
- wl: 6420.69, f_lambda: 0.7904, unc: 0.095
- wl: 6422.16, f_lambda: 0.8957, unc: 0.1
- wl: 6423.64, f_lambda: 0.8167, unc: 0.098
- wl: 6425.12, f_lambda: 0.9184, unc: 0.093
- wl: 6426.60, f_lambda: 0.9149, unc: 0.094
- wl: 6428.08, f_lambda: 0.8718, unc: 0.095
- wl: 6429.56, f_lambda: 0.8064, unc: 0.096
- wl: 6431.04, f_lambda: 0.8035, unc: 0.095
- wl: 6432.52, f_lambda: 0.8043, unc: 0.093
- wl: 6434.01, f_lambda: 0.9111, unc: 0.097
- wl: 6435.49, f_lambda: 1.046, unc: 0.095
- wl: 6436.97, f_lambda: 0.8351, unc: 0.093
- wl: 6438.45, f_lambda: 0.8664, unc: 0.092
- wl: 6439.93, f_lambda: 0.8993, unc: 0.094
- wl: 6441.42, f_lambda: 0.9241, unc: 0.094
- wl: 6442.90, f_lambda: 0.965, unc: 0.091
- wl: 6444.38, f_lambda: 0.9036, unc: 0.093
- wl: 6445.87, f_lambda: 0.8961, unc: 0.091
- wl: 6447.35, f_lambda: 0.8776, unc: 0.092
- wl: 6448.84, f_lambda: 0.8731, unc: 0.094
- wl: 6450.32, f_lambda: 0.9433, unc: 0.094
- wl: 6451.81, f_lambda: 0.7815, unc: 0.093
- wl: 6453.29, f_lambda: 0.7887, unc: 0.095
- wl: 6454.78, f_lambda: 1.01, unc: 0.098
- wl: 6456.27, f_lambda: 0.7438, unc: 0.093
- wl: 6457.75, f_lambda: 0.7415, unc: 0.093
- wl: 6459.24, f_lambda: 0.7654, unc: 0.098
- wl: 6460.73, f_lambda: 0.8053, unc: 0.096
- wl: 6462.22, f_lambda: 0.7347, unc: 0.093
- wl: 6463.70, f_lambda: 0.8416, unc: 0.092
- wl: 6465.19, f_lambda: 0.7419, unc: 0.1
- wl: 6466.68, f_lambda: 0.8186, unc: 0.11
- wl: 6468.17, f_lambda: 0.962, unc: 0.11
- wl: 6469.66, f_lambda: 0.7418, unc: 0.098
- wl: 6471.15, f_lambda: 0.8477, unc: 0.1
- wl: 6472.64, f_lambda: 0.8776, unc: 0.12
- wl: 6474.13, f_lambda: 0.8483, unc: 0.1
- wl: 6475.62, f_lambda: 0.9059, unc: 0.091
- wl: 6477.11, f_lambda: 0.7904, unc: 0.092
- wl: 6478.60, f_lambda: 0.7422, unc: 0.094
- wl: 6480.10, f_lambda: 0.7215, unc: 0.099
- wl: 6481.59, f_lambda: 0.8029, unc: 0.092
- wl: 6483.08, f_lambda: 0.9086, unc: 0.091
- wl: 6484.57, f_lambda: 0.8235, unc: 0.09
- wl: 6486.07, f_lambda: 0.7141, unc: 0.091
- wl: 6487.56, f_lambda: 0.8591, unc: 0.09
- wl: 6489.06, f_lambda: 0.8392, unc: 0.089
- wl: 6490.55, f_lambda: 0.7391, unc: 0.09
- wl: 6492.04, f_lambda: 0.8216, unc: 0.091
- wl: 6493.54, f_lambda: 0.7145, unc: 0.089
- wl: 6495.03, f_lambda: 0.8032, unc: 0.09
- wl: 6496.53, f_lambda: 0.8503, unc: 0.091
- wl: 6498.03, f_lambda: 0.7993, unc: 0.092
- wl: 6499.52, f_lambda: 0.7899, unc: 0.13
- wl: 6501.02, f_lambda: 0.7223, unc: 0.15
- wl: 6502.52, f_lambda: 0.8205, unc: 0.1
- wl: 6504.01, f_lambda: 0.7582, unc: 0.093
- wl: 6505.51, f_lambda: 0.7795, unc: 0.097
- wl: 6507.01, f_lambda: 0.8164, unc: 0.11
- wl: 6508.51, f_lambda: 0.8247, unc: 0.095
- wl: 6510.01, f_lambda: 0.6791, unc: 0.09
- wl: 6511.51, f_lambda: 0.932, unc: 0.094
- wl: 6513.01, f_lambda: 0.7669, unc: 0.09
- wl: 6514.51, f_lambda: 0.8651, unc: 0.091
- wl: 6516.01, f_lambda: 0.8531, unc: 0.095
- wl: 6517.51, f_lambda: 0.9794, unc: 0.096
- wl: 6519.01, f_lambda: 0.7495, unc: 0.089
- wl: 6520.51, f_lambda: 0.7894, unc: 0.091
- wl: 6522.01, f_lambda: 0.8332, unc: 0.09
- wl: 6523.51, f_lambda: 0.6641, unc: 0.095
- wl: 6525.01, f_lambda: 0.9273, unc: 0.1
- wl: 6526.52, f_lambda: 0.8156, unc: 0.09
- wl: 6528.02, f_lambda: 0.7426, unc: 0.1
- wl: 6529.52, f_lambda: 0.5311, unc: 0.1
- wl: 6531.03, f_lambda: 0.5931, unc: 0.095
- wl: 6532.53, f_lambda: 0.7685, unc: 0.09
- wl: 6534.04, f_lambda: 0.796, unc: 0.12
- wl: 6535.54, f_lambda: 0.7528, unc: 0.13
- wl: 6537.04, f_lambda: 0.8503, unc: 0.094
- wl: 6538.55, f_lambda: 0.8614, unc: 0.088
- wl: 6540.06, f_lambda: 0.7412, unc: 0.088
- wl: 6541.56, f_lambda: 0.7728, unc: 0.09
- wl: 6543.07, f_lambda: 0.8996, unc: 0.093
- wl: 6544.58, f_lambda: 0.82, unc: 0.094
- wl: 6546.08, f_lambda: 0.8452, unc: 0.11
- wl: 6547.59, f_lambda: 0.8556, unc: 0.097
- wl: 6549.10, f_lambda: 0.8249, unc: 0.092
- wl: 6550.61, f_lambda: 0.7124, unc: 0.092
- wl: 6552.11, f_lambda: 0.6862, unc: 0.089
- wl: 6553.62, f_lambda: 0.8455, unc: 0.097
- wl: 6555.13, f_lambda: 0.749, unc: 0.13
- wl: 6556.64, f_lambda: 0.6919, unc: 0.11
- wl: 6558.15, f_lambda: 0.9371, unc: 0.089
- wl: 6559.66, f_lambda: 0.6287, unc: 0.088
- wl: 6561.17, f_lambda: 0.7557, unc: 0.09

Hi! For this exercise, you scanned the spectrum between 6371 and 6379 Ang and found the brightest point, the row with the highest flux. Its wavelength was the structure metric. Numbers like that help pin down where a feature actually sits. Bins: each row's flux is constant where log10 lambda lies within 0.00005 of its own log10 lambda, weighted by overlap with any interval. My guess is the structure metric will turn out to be 6375.02 Ang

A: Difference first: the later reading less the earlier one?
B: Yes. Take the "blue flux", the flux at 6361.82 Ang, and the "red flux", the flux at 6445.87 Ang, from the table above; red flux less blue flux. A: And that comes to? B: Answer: 0.24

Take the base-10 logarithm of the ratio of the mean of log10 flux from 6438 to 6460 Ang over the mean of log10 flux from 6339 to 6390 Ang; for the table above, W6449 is -0.12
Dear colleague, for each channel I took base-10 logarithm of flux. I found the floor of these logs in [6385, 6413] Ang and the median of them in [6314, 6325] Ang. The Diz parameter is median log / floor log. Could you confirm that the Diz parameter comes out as 0.13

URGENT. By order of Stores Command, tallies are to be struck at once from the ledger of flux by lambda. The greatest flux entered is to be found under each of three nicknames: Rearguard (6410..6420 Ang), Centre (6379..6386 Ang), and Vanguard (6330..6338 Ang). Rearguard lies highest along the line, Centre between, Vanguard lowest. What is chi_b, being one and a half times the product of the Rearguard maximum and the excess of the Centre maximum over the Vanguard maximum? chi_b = -0.24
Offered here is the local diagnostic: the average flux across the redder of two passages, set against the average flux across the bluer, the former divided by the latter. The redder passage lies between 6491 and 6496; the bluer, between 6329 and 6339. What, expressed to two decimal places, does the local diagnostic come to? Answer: 0.92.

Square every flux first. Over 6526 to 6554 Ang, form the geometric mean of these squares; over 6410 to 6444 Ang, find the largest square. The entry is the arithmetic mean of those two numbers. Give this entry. 0.842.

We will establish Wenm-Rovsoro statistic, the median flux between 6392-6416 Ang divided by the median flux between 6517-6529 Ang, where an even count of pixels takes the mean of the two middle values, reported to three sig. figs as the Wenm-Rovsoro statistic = 1.05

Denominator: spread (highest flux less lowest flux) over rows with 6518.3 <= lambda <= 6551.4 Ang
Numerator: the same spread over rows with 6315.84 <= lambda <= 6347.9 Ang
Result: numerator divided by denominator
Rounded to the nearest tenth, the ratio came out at 0.8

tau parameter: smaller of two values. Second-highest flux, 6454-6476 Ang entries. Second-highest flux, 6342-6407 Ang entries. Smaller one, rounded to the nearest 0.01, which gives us 0.96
